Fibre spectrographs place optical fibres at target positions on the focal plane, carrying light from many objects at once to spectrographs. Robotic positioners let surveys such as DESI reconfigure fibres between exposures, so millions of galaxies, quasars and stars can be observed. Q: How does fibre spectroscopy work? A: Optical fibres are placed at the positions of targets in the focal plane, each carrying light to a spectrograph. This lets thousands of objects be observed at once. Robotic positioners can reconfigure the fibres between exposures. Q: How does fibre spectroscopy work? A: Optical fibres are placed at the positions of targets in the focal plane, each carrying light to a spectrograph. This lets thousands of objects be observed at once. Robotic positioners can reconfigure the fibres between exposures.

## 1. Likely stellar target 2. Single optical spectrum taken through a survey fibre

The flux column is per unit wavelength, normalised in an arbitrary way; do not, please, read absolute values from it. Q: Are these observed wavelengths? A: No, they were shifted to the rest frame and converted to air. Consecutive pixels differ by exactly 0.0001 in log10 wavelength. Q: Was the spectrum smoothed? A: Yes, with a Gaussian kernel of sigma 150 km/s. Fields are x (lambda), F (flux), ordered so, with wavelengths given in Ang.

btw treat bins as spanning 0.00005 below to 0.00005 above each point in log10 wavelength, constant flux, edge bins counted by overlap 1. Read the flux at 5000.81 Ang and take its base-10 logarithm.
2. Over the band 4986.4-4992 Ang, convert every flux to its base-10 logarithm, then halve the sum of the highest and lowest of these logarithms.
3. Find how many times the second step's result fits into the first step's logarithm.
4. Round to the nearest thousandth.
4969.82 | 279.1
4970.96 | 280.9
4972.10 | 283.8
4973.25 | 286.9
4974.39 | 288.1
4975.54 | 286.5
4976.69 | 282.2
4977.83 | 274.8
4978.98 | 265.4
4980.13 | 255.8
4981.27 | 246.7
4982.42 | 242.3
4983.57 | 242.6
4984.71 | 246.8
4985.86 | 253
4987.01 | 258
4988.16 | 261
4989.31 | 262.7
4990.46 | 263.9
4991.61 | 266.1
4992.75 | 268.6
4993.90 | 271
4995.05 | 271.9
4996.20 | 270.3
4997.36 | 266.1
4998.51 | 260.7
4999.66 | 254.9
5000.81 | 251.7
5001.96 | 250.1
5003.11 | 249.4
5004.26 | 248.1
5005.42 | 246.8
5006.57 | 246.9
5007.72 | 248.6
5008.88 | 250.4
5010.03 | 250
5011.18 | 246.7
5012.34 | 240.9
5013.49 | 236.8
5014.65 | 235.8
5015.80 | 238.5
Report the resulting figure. 0.993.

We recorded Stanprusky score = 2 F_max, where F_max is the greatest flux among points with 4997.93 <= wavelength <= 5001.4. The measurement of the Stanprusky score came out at 521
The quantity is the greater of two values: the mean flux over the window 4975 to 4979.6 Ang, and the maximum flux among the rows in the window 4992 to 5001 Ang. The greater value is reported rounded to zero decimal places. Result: 277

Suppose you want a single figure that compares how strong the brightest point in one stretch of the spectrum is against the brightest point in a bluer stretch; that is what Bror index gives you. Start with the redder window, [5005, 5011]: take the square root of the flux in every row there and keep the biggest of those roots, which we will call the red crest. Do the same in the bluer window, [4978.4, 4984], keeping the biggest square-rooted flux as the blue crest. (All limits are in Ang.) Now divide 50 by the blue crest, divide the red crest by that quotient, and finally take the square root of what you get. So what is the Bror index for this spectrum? 2.27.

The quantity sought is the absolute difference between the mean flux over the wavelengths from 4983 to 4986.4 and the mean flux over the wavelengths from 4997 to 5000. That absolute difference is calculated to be 13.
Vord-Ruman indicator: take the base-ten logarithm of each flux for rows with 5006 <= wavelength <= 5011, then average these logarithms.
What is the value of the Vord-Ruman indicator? 2.40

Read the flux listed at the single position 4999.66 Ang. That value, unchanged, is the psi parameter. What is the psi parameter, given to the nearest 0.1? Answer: 254.9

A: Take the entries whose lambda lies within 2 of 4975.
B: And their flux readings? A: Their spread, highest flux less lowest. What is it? 5.9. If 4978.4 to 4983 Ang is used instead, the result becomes 23.1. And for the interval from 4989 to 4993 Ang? 5.9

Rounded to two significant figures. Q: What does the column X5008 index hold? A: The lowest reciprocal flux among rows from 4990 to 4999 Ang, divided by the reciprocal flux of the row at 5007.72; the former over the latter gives 0.91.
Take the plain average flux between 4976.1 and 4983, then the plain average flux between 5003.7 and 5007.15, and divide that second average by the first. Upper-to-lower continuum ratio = 0.947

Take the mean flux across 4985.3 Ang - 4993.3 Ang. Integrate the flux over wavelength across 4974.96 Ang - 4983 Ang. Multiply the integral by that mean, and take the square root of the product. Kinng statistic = 746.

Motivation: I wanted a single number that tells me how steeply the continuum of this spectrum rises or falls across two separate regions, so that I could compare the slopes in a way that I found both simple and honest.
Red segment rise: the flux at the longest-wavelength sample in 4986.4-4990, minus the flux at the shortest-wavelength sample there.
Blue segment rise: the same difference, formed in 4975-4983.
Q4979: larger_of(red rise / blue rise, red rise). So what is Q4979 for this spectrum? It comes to 4.7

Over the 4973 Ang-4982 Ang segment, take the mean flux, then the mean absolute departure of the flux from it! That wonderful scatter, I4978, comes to 13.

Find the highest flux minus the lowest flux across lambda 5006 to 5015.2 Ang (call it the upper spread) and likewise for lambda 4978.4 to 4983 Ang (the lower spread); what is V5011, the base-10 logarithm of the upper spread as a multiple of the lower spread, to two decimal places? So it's -0.20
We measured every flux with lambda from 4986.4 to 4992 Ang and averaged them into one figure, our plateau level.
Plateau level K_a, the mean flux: 262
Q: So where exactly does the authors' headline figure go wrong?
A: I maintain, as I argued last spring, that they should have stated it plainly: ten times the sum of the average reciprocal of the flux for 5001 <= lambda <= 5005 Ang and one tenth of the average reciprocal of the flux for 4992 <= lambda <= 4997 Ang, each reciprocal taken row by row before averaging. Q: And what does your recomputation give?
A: 0.0438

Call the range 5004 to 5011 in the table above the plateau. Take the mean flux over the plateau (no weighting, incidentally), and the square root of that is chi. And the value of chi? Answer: 15.8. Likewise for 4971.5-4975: 16.9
